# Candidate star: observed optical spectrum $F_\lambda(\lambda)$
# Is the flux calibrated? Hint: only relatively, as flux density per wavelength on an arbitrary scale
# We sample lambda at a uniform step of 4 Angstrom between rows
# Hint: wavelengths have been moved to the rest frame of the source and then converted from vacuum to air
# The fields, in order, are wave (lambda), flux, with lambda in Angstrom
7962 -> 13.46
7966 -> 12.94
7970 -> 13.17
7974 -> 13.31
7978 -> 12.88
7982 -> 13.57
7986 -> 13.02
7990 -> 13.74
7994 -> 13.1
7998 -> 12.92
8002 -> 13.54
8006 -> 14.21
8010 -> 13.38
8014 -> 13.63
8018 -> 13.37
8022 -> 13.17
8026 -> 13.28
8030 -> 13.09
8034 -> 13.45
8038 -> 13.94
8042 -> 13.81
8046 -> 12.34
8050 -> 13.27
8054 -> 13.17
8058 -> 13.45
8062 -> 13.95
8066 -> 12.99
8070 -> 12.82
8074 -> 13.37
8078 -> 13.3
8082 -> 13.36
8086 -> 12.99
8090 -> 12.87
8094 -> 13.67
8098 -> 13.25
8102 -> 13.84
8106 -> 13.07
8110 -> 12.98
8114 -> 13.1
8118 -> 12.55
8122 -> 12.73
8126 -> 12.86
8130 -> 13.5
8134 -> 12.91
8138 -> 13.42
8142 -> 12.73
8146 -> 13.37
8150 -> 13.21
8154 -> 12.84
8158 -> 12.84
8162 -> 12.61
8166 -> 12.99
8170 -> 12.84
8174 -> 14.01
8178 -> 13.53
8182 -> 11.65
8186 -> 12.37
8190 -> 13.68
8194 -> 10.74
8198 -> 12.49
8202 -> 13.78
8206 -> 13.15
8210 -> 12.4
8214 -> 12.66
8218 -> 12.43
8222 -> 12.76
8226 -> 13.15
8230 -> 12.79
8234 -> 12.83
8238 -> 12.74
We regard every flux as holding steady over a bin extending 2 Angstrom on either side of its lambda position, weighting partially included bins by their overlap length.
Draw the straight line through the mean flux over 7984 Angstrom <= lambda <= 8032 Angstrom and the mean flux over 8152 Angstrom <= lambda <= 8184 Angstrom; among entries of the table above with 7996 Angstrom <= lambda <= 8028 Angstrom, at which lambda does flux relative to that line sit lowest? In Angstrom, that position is 7998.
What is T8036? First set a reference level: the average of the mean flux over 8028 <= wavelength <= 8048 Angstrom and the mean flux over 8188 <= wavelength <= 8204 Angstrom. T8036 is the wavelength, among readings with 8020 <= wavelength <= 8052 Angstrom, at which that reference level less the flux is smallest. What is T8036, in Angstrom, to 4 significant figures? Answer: 8038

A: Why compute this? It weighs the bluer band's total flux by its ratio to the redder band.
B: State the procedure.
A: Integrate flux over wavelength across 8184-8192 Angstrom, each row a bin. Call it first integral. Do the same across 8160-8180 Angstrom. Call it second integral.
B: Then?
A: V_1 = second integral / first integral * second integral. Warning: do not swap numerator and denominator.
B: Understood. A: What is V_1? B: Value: 668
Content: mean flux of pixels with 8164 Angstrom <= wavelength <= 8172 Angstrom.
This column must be 12.9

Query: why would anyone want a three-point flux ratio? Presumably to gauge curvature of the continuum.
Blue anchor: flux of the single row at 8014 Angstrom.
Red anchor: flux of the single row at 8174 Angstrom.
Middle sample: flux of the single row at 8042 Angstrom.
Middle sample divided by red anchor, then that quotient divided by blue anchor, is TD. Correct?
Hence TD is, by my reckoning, 0.072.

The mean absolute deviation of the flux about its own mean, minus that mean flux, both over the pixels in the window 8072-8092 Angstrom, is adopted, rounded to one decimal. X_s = -13.0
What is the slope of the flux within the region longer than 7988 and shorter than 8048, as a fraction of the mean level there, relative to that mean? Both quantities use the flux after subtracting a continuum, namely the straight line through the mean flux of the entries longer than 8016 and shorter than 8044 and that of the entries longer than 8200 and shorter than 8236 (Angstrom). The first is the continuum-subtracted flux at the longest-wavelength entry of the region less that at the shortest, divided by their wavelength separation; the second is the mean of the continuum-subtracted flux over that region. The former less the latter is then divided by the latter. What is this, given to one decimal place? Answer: -0.7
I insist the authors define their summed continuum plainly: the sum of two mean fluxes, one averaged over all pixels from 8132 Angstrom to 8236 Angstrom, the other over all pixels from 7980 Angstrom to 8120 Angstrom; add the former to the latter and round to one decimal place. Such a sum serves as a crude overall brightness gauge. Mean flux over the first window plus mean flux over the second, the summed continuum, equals 26.2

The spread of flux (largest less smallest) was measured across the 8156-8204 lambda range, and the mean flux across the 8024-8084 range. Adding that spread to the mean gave 16.6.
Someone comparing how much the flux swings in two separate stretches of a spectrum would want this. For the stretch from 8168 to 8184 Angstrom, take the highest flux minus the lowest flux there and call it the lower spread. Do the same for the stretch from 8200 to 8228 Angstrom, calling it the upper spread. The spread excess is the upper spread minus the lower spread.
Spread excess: -0.98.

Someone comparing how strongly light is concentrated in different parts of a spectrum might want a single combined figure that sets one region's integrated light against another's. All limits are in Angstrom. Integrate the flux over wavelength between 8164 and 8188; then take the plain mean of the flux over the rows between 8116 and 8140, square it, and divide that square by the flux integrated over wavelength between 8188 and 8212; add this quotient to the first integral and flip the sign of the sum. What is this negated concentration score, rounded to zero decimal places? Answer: -310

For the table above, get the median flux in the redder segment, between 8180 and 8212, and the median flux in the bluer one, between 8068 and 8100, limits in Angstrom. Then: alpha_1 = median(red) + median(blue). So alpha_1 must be 25.7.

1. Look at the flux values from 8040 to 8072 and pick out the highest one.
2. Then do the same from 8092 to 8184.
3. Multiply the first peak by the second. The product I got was 195.4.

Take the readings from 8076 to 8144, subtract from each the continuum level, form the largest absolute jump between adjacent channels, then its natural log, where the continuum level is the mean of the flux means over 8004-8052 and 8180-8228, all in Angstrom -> -0.22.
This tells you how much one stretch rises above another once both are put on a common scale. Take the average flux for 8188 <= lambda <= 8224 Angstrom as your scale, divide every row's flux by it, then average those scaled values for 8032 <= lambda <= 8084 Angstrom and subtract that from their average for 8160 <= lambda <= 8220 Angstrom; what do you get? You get -0.045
